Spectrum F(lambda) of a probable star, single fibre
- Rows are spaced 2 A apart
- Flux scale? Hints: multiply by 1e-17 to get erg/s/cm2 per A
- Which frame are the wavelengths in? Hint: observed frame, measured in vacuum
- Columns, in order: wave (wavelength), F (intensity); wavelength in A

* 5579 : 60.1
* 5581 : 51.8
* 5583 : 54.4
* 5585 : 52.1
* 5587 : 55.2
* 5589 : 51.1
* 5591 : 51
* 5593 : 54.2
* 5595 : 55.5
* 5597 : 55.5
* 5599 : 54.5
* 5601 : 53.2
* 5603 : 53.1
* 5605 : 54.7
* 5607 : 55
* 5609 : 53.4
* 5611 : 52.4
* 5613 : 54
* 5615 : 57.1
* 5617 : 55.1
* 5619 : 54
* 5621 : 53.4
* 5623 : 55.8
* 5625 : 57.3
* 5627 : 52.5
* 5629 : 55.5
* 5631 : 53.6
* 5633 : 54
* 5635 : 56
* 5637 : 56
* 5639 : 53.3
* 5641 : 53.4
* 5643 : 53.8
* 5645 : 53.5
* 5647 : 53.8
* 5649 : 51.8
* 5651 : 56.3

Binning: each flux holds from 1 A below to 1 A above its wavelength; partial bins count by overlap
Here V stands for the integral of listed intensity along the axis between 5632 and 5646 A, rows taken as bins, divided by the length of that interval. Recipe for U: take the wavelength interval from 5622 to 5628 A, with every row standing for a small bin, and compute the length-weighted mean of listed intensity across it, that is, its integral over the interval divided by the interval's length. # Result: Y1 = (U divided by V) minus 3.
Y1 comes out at -1.983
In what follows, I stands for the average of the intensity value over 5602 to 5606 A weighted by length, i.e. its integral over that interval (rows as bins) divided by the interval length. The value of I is 53.9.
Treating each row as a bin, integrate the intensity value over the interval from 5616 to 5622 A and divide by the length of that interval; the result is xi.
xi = 54.2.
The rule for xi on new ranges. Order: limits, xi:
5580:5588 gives 53.4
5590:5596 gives 53.6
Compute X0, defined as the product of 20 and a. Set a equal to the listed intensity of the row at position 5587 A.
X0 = 1104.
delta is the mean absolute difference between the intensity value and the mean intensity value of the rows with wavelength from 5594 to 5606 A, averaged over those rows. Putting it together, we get 0.8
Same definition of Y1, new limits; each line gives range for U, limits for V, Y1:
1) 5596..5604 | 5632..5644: -2.006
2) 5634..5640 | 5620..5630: -1.996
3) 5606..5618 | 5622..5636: -2.008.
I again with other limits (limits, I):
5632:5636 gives 55.0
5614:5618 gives 56.1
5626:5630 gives 54.0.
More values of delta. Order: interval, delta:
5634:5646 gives 1.1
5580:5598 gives 1.7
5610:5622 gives 1.2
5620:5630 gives 1.6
